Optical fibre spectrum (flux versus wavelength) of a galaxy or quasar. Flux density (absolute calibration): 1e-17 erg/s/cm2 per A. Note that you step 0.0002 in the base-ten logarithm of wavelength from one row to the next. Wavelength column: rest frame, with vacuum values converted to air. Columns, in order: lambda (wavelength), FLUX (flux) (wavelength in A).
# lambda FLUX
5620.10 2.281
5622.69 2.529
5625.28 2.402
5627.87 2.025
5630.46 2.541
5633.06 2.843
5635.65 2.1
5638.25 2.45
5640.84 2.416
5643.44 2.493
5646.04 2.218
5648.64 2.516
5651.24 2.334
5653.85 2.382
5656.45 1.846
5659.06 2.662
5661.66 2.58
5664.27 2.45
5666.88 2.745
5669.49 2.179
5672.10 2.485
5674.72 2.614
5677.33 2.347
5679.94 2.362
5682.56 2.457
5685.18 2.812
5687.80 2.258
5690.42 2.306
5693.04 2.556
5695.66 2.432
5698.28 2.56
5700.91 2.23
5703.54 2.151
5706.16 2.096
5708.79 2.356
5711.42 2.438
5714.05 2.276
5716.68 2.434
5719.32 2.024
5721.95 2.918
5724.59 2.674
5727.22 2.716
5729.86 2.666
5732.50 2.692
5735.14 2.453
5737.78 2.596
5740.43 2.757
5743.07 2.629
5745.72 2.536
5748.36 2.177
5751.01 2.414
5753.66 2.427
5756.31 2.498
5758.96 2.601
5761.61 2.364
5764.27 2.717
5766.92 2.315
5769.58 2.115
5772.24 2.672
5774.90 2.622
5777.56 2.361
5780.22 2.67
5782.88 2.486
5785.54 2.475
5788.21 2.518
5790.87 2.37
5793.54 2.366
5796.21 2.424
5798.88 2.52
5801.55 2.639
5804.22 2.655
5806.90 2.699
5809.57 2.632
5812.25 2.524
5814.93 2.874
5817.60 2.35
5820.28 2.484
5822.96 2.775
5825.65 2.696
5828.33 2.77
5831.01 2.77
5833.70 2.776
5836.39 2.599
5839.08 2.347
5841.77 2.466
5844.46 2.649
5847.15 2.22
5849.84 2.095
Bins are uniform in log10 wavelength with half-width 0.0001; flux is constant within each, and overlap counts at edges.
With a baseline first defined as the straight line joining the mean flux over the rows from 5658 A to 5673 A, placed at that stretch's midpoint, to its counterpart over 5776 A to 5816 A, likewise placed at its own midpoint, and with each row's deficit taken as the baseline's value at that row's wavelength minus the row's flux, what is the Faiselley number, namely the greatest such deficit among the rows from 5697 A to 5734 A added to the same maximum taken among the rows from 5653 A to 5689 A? 1.17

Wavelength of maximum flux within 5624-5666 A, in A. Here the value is 5633.06 A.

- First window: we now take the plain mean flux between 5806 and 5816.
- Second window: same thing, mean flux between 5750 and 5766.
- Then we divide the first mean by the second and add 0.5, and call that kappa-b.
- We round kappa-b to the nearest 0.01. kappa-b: 1.57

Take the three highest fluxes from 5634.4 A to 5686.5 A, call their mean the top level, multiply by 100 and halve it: 137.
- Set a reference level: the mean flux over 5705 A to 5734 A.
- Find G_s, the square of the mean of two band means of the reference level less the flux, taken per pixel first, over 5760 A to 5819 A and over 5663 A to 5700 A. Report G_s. 0.0001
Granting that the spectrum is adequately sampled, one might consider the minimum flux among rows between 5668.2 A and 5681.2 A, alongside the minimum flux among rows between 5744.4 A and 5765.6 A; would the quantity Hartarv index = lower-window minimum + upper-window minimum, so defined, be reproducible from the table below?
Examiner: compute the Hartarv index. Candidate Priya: 4.4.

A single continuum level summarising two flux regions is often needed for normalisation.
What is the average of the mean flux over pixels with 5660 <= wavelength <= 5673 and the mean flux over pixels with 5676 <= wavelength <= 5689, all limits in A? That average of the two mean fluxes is 2.47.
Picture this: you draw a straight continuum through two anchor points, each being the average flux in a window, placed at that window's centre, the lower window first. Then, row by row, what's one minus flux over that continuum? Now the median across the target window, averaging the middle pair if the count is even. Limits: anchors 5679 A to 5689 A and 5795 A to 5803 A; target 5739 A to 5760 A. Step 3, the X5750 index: 0.00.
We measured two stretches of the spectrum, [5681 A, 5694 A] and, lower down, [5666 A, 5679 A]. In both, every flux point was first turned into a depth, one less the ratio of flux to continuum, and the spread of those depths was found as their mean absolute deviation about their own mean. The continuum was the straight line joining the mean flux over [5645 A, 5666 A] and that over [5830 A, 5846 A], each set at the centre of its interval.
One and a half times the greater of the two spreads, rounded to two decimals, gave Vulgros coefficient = 0.11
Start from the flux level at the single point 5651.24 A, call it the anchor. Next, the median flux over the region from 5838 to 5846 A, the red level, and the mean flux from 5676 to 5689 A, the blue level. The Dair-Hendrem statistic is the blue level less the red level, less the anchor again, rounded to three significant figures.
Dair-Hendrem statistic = -2.35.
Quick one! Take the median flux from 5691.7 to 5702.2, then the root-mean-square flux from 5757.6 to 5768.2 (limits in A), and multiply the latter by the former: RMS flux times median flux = 6.25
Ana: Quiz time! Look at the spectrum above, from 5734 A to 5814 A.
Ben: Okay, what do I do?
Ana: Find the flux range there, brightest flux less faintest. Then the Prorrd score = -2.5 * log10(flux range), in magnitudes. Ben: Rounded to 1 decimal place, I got 0.5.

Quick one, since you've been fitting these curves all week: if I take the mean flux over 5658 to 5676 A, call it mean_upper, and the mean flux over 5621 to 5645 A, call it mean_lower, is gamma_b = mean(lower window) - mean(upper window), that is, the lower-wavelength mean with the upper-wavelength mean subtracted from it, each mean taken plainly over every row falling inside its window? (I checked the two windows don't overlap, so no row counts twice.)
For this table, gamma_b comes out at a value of -0.11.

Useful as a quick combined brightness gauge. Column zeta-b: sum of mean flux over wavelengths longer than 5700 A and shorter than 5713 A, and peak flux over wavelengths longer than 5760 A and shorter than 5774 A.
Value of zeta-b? 4.97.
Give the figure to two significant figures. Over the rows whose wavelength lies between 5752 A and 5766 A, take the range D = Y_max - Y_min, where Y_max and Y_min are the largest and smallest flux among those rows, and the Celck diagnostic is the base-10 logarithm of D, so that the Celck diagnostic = -0.45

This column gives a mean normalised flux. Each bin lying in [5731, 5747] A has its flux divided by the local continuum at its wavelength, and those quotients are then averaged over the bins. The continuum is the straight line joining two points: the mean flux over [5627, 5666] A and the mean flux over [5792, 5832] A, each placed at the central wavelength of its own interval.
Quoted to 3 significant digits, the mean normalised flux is 1.04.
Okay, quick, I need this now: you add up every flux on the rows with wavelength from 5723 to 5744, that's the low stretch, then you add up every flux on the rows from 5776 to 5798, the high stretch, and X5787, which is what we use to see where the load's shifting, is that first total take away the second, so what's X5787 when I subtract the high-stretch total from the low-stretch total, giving 1.5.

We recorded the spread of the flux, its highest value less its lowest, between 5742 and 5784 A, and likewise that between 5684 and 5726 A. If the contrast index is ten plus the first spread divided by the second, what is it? 10.7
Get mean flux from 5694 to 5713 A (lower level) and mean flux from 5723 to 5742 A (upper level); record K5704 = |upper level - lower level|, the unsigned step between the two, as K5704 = 0.33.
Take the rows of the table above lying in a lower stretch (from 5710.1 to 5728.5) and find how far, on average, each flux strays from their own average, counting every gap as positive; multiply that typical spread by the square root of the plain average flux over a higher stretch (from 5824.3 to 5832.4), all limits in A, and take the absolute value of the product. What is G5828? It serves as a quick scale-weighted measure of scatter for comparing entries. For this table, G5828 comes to 0.39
